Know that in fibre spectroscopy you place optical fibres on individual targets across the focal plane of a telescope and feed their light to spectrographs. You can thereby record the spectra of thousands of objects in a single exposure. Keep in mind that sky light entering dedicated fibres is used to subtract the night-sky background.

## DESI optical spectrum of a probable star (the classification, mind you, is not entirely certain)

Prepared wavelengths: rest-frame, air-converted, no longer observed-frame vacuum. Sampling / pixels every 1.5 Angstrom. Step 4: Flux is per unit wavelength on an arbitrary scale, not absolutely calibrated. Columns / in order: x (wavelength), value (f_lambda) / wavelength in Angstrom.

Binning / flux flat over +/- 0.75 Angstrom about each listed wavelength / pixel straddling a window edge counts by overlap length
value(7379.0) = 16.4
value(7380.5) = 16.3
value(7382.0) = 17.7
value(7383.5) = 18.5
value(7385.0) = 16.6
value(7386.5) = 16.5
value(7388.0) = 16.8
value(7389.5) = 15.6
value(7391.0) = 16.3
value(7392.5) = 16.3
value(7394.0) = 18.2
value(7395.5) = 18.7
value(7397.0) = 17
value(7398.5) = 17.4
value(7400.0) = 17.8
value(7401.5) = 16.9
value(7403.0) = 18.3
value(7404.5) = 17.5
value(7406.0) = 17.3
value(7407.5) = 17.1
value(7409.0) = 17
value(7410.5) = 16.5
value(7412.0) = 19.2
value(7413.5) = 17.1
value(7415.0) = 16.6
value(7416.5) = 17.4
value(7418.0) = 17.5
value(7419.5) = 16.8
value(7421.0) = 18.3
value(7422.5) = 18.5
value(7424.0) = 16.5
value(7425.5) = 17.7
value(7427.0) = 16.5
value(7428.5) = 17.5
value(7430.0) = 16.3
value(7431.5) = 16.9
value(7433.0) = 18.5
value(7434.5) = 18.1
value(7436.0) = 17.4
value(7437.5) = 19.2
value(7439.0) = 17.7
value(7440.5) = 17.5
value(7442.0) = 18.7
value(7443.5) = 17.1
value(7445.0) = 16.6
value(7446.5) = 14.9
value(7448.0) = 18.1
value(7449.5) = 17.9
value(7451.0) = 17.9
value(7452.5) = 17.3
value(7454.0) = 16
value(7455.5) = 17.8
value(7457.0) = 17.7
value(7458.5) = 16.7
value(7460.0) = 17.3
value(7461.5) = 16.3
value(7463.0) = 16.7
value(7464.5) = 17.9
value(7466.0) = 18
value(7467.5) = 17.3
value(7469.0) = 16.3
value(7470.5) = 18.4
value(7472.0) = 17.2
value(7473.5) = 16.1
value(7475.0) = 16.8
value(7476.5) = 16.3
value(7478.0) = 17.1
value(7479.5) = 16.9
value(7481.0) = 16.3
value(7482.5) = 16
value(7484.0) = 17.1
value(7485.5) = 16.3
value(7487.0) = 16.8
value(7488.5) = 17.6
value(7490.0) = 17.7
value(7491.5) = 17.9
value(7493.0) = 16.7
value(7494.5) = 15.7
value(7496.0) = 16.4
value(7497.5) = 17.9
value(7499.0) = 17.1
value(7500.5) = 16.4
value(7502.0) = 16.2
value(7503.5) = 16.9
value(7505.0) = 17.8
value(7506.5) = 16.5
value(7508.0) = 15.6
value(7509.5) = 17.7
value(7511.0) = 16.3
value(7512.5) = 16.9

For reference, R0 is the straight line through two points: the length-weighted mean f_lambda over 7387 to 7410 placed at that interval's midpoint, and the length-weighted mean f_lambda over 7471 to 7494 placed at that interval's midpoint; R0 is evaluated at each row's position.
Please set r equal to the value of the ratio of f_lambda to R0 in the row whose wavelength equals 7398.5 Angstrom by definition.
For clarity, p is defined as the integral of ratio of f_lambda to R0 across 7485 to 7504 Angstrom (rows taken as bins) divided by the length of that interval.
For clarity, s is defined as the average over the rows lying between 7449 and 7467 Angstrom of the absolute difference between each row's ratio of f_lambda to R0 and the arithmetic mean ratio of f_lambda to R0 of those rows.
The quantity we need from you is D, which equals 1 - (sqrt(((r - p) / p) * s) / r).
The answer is 0.986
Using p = 1.01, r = 1.01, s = 0.034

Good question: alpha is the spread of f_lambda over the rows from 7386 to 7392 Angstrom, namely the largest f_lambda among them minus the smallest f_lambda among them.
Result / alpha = 1.2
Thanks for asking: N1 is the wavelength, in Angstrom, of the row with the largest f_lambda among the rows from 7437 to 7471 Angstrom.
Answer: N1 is 7437.5 Angstrom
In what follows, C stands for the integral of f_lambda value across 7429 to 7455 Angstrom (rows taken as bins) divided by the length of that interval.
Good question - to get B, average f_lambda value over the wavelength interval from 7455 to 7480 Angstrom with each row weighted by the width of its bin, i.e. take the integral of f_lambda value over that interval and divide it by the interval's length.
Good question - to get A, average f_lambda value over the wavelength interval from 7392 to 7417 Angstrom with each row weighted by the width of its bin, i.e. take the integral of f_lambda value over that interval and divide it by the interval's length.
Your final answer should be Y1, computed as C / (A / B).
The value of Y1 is 17.1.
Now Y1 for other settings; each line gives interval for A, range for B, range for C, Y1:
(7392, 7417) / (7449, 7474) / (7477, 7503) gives 16.6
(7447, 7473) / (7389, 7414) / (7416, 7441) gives 17.6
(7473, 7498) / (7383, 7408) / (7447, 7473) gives 17.7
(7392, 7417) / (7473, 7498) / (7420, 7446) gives 16.9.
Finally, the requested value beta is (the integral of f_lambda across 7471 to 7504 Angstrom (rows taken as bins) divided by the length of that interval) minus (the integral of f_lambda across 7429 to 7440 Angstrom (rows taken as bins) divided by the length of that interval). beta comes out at -0.92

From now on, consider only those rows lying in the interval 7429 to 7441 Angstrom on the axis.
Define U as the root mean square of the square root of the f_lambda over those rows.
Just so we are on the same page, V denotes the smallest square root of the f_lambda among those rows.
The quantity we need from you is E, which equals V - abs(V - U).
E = 3.87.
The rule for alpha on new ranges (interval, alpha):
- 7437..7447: 4.3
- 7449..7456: 1.9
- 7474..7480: 0.8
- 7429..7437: 2.2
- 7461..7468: 1.7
